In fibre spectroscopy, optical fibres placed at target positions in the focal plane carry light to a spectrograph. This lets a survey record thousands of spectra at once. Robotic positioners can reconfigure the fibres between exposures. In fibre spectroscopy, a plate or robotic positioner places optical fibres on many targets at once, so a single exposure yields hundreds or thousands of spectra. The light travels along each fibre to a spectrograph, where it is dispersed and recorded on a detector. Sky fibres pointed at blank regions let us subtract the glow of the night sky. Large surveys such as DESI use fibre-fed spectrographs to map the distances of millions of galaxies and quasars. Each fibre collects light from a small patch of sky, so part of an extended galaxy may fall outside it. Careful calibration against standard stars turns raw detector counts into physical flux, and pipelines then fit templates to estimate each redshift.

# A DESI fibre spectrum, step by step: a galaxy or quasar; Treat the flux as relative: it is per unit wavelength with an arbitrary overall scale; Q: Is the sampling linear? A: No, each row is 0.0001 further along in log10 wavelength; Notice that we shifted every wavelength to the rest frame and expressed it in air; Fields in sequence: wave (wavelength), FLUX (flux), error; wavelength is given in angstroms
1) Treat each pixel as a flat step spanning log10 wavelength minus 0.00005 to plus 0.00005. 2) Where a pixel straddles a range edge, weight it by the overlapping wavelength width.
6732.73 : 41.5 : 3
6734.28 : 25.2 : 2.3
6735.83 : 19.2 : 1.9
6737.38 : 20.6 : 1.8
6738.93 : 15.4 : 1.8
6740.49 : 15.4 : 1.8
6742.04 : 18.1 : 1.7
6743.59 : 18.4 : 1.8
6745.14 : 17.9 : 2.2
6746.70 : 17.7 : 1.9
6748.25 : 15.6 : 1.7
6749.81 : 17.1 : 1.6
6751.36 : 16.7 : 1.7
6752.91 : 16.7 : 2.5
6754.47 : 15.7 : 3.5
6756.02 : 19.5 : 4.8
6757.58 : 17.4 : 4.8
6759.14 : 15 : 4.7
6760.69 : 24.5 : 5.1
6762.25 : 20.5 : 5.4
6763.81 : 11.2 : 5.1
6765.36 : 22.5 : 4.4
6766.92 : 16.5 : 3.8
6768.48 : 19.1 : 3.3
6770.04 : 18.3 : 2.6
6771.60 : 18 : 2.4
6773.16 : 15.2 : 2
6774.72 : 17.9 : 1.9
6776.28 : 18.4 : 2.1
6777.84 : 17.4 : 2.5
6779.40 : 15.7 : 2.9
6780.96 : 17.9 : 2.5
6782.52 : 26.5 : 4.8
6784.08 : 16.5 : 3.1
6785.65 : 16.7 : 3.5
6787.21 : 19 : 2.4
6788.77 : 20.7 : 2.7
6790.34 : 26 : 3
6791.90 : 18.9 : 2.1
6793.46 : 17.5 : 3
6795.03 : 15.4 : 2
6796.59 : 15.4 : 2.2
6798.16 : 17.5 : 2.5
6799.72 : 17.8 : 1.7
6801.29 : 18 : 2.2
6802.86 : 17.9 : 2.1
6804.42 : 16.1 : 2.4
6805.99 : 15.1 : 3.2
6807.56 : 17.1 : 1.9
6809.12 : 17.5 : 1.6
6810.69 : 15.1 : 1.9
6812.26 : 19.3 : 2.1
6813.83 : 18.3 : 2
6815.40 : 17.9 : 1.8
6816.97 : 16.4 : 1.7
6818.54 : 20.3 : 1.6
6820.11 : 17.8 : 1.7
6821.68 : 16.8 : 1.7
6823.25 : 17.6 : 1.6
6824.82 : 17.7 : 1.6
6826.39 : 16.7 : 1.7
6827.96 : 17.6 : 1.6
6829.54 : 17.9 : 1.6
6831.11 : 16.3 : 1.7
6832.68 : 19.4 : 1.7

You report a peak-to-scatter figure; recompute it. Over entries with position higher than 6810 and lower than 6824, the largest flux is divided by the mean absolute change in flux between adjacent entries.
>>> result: 10.6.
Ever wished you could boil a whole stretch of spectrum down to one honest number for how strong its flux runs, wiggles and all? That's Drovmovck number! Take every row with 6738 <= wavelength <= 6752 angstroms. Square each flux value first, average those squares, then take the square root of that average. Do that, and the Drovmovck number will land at 17.0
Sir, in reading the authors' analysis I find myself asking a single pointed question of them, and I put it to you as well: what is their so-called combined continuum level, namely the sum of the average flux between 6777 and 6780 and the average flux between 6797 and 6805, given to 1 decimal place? 34.0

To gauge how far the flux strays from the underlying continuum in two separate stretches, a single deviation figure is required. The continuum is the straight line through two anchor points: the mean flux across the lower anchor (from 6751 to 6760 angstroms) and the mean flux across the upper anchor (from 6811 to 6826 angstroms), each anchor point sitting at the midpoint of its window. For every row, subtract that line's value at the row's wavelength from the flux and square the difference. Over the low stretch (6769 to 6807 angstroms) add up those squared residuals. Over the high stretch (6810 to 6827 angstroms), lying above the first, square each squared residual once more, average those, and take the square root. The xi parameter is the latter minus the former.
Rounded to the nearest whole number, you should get -200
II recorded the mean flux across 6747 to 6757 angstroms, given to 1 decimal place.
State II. 16.9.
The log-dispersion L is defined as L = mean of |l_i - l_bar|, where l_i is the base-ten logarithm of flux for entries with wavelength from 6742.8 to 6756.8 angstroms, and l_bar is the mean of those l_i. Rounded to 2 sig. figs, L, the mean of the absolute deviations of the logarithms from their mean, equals 0.025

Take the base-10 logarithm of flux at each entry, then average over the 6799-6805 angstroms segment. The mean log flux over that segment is 1.24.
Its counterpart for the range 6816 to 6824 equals 1.25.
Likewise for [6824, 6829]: 1.24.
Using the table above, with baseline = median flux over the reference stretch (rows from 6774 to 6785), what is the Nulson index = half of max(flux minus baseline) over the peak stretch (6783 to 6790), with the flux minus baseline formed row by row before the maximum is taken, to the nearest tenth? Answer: 1.4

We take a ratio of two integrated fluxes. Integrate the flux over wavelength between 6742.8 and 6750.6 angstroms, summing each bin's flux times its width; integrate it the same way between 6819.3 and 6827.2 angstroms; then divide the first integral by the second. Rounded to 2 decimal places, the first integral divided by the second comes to 0.99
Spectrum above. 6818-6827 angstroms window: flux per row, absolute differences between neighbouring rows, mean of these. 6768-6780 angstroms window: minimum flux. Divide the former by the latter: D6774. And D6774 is 0.071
